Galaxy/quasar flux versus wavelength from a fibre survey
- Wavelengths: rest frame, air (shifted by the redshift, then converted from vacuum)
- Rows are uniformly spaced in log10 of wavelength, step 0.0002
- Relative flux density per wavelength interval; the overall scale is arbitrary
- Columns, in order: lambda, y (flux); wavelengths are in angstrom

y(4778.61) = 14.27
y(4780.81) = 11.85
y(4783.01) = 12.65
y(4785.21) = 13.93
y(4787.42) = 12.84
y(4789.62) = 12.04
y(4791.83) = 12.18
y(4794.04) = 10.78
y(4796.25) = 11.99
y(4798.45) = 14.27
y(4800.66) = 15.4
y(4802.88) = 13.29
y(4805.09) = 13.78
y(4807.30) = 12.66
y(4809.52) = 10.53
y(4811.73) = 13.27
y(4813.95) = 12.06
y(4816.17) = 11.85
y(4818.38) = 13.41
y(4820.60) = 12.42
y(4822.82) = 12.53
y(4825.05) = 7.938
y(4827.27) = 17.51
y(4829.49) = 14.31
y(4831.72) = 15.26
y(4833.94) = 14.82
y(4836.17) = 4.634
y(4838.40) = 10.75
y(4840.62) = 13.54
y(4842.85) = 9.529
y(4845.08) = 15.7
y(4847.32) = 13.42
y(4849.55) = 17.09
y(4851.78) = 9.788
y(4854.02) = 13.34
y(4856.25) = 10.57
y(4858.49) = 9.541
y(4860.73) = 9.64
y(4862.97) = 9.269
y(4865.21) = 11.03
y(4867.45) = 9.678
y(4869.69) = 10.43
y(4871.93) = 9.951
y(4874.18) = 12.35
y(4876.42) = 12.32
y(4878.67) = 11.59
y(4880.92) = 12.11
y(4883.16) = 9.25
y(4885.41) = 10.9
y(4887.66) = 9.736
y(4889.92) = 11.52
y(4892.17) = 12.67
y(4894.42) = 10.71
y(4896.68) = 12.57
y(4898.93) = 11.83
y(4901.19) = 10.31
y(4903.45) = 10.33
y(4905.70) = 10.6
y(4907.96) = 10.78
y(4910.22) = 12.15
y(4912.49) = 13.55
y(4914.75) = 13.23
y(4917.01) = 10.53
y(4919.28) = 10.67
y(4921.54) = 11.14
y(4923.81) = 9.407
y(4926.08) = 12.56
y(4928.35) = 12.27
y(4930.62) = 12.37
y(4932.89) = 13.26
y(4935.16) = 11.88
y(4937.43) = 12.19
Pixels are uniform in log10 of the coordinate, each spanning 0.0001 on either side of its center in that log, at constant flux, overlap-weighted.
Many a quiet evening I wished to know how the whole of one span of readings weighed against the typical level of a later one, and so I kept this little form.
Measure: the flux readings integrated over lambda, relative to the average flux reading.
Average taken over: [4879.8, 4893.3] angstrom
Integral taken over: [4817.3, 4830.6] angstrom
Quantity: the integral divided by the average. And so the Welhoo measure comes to 15.7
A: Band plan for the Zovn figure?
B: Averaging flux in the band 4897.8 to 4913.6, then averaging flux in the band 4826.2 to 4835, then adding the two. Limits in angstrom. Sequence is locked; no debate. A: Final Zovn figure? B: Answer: 27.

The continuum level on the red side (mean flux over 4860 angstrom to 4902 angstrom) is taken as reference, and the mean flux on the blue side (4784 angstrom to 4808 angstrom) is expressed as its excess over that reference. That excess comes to 2.1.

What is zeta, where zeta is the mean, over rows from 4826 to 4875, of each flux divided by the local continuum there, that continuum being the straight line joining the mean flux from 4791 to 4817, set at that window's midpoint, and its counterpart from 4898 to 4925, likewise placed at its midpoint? 0.99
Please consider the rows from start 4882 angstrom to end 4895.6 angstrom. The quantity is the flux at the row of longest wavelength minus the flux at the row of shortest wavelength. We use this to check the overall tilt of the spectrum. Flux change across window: 1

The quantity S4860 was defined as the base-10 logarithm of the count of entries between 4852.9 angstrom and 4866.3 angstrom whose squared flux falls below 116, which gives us 0.60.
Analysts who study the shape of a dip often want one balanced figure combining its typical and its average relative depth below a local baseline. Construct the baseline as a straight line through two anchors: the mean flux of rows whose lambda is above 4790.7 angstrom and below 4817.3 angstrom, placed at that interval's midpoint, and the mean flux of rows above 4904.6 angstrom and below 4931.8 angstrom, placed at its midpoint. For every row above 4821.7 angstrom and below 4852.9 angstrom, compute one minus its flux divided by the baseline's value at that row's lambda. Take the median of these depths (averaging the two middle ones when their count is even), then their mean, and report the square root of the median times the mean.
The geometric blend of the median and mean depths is 0.046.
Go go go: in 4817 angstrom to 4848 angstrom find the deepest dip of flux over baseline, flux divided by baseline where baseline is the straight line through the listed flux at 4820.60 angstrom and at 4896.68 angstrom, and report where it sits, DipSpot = 4836.17 angstrom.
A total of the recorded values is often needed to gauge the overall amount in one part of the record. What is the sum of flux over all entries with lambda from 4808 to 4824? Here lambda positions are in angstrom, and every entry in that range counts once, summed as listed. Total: 86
